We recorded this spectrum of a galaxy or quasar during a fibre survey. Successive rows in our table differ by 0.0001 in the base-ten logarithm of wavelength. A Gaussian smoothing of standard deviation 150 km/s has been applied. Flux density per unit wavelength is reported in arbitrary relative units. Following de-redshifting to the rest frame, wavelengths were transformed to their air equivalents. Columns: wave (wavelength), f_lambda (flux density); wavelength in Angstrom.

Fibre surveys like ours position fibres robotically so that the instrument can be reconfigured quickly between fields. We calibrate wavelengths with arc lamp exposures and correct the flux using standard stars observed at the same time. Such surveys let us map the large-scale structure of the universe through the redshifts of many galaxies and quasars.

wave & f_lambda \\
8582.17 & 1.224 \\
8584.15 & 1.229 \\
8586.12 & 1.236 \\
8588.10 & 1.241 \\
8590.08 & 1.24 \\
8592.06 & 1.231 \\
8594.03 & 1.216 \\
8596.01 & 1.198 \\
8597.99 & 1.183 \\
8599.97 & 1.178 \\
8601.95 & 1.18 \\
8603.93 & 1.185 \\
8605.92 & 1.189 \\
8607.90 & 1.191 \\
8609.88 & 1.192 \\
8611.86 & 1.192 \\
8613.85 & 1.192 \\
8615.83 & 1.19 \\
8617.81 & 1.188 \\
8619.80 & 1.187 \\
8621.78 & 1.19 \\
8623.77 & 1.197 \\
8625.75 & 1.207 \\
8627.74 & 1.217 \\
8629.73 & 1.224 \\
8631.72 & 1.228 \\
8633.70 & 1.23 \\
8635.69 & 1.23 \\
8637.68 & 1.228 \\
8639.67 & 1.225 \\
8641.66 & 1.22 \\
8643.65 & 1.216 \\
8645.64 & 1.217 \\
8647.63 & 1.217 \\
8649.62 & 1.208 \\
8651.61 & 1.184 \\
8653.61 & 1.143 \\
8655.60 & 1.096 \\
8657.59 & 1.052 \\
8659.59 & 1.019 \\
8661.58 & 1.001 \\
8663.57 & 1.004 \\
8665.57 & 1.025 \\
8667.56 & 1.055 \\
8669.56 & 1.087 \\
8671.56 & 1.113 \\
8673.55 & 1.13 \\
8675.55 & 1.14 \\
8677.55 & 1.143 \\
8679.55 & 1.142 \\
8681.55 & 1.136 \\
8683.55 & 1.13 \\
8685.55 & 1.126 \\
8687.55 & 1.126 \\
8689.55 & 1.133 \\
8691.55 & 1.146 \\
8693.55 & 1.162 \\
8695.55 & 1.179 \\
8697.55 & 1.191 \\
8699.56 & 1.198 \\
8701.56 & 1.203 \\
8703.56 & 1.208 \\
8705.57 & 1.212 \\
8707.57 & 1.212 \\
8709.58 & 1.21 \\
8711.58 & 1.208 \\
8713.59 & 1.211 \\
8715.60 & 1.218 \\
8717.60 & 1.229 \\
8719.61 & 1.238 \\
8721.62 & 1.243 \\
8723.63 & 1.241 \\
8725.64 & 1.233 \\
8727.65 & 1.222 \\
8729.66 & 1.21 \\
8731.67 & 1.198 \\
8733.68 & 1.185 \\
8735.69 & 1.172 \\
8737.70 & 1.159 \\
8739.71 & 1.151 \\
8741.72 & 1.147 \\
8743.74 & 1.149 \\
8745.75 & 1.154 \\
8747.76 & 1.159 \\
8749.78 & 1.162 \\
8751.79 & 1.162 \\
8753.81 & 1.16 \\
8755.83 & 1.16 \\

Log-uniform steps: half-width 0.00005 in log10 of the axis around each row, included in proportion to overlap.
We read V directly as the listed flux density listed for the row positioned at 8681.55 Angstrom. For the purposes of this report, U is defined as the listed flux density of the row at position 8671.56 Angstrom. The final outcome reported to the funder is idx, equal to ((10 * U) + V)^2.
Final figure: 150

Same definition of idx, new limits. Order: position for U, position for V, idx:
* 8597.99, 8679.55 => 168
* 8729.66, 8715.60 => 177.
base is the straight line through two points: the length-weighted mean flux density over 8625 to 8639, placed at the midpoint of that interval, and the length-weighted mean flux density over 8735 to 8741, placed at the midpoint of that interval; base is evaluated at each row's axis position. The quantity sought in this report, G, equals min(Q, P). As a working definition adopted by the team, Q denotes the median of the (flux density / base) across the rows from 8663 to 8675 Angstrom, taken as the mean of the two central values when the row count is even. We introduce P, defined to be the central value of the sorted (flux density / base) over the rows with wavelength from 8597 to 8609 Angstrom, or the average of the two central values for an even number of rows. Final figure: 0.89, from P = 0.95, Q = 0.89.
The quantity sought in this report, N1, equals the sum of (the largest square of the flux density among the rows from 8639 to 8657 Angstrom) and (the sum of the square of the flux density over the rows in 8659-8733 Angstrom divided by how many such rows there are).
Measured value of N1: 2.85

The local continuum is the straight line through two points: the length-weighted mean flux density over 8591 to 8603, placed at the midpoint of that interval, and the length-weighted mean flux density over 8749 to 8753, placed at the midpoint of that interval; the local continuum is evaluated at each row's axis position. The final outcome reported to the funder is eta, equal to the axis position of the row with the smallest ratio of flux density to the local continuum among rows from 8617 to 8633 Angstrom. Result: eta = 8619.80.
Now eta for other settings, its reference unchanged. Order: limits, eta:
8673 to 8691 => 8685.55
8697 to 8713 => 8697.55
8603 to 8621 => 8603.93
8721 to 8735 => 8733.68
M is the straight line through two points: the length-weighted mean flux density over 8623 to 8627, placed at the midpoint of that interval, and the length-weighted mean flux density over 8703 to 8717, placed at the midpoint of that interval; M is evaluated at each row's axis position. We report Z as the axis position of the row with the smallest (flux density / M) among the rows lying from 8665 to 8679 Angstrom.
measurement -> 8665.57 Angstrom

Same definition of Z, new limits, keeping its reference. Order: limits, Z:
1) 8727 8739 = 8737.70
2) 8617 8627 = 8619.80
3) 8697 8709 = 8697.55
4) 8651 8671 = 8661.58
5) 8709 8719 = 8711.58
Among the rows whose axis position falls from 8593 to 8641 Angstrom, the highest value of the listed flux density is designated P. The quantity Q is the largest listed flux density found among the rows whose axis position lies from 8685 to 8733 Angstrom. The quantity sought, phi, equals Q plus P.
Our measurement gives 2.47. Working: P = 1.23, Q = 1.243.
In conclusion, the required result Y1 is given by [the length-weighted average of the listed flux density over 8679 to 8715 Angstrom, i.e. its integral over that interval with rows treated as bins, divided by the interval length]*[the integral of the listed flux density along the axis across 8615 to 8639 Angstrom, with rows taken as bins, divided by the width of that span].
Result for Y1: 1.42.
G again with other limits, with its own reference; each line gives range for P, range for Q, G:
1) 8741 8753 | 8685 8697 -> 0.96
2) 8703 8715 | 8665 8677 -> 0.92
